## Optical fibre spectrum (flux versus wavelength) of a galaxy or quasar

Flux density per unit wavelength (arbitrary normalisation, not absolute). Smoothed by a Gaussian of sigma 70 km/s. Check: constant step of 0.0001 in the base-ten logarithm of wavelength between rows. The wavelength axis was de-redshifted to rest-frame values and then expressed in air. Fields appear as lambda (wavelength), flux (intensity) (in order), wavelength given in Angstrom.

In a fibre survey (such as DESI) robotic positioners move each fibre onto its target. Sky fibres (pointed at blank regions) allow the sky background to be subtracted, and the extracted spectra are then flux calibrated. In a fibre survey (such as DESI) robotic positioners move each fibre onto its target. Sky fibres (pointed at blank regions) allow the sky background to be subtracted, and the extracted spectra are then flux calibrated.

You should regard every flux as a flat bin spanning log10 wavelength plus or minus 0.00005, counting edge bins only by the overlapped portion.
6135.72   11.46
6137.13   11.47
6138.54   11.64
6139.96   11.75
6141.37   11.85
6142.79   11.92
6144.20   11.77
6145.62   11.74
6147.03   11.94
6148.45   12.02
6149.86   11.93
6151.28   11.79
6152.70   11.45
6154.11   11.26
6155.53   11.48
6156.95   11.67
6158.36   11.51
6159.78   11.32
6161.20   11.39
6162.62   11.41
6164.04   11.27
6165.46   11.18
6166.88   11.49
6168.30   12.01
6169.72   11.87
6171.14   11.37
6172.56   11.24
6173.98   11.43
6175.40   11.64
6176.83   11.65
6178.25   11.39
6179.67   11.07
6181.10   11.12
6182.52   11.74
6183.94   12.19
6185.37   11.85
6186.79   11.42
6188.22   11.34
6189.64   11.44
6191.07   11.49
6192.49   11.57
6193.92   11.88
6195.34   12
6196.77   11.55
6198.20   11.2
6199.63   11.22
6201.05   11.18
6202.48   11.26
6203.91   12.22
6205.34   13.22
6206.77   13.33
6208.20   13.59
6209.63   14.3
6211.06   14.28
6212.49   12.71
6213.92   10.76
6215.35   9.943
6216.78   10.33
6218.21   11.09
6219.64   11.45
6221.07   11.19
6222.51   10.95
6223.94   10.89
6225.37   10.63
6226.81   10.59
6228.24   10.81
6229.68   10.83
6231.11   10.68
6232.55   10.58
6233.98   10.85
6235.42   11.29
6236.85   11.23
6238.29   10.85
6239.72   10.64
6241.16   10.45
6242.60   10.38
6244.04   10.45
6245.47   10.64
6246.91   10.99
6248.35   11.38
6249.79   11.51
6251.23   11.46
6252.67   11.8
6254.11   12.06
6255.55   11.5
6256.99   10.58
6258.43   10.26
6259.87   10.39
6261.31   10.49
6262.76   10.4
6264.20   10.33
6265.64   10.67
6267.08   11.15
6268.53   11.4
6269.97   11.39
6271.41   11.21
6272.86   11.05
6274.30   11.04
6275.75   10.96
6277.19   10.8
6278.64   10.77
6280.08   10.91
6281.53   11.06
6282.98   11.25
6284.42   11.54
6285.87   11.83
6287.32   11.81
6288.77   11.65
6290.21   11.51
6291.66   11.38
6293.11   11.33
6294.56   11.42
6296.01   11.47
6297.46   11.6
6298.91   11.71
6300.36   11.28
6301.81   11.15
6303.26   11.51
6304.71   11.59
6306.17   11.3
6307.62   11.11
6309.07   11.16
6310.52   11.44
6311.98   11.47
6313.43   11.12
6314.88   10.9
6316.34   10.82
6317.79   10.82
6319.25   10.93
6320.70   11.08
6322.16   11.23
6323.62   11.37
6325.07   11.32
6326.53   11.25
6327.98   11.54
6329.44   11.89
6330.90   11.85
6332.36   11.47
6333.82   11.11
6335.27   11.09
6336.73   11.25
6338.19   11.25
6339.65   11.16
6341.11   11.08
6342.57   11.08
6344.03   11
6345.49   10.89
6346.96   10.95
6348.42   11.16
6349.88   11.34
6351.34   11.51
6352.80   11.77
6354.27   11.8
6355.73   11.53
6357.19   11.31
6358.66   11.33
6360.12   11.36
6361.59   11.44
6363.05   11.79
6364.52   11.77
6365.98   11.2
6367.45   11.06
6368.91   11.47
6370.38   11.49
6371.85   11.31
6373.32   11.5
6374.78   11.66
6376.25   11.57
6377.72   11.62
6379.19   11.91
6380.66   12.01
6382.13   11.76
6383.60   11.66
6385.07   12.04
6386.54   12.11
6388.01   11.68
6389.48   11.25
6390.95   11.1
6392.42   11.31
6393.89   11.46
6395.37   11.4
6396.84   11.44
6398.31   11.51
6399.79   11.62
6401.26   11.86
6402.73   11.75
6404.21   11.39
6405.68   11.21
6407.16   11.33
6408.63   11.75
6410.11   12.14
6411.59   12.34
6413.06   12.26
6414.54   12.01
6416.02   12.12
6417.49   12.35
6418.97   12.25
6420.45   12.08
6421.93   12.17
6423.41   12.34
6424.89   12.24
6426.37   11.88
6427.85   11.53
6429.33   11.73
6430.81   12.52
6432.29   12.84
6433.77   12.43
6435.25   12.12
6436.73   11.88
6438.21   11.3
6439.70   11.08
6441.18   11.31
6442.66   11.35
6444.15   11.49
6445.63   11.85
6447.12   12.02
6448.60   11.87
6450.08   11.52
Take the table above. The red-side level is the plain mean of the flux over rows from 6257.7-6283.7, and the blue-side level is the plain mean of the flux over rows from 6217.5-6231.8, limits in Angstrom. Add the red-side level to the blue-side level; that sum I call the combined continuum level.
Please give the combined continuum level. 21.8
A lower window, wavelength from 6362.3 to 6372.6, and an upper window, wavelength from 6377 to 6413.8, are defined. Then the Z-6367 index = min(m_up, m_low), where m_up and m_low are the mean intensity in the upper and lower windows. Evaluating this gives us 11.4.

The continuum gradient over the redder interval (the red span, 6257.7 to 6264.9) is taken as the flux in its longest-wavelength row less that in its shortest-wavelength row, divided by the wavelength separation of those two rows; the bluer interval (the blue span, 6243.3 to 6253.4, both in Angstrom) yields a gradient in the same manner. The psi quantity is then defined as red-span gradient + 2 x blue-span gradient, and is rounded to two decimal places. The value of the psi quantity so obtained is 0.32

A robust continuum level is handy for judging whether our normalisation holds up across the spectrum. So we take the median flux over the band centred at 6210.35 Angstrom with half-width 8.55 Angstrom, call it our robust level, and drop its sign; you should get 12.5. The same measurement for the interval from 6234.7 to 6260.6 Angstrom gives 10.9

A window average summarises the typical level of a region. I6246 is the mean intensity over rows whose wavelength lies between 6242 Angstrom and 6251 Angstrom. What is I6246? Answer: 10.9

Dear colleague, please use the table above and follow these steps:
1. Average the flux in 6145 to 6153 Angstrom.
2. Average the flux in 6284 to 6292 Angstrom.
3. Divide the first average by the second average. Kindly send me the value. 1.02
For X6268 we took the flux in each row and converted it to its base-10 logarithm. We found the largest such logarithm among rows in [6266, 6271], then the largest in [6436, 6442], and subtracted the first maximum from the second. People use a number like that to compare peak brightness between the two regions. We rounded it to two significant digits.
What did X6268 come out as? 0.018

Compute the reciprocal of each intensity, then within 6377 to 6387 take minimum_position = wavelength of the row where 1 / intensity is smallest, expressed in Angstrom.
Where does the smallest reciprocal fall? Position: 6386.54 Angstrom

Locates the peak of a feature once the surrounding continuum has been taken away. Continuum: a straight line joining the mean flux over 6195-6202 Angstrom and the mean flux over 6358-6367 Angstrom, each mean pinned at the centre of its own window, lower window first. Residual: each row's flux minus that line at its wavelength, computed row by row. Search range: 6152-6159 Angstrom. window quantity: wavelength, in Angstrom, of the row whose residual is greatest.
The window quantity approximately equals 6156.95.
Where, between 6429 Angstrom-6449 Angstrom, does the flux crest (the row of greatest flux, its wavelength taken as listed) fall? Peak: 6432.29 Angstrom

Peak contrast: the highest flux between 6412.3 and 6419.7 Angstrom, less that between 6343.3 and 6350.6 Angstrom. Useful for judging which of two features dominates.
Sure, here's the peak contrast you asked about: 1.0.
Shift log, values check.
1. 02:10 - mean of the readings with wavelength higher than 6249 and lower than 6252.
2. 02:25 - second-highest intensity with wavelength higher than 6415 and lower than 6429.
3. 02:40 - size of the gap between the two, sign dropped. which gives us 0.86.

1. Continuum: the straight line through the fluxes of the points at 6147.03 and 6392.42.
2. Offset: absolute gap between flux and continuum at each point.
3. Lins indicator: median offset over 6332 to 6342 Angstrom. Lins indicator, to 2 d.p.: 0.29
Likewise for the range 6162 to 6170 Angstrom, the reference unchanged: 0.44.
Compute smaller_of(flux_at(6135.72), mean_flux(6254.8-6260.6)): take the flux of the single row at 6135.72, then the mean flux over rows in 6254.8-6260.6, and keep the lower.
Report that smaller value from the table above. 10.7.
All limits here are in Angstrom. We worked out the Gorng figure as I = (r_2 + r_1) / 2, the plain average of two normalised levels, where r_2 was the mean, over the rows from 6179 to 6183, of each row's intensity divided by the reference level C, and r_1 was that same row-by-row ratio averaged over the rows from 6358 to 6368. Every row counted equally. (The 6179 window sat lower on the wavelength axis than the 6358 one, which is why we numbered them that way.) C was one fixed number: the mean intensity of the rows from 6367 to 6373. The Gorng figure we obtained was 1.00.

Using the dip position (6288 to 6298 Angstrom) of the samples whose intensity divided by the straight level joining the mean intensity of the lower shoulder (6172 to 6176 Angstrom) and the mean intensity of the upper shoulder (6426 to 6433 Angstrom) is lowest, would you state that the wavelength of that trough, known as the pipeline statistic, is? 6293.11 Angstrom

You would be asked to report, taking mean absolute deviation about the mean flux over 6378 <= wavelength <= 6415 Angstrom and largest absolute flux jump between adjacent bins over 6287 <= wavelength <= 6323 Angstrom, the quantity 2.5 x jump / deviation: 3.7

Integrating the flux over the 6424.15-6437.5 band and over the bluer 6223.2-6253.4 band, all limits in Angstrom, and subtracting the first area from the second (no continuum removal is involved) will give 167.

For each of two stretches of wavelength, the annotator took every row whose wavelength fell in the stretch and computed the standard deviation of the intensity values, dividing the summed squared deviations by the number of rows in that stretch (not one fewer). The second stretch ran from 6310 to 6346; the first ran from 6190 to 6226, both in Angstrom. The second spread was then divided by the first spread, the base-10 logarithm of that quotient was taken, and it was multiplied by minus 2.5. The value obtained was 1.5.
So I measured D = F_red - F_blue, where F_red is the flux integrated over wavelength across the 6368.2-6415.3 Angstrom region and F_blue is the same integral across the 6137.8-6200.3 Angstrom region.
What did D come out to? -175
